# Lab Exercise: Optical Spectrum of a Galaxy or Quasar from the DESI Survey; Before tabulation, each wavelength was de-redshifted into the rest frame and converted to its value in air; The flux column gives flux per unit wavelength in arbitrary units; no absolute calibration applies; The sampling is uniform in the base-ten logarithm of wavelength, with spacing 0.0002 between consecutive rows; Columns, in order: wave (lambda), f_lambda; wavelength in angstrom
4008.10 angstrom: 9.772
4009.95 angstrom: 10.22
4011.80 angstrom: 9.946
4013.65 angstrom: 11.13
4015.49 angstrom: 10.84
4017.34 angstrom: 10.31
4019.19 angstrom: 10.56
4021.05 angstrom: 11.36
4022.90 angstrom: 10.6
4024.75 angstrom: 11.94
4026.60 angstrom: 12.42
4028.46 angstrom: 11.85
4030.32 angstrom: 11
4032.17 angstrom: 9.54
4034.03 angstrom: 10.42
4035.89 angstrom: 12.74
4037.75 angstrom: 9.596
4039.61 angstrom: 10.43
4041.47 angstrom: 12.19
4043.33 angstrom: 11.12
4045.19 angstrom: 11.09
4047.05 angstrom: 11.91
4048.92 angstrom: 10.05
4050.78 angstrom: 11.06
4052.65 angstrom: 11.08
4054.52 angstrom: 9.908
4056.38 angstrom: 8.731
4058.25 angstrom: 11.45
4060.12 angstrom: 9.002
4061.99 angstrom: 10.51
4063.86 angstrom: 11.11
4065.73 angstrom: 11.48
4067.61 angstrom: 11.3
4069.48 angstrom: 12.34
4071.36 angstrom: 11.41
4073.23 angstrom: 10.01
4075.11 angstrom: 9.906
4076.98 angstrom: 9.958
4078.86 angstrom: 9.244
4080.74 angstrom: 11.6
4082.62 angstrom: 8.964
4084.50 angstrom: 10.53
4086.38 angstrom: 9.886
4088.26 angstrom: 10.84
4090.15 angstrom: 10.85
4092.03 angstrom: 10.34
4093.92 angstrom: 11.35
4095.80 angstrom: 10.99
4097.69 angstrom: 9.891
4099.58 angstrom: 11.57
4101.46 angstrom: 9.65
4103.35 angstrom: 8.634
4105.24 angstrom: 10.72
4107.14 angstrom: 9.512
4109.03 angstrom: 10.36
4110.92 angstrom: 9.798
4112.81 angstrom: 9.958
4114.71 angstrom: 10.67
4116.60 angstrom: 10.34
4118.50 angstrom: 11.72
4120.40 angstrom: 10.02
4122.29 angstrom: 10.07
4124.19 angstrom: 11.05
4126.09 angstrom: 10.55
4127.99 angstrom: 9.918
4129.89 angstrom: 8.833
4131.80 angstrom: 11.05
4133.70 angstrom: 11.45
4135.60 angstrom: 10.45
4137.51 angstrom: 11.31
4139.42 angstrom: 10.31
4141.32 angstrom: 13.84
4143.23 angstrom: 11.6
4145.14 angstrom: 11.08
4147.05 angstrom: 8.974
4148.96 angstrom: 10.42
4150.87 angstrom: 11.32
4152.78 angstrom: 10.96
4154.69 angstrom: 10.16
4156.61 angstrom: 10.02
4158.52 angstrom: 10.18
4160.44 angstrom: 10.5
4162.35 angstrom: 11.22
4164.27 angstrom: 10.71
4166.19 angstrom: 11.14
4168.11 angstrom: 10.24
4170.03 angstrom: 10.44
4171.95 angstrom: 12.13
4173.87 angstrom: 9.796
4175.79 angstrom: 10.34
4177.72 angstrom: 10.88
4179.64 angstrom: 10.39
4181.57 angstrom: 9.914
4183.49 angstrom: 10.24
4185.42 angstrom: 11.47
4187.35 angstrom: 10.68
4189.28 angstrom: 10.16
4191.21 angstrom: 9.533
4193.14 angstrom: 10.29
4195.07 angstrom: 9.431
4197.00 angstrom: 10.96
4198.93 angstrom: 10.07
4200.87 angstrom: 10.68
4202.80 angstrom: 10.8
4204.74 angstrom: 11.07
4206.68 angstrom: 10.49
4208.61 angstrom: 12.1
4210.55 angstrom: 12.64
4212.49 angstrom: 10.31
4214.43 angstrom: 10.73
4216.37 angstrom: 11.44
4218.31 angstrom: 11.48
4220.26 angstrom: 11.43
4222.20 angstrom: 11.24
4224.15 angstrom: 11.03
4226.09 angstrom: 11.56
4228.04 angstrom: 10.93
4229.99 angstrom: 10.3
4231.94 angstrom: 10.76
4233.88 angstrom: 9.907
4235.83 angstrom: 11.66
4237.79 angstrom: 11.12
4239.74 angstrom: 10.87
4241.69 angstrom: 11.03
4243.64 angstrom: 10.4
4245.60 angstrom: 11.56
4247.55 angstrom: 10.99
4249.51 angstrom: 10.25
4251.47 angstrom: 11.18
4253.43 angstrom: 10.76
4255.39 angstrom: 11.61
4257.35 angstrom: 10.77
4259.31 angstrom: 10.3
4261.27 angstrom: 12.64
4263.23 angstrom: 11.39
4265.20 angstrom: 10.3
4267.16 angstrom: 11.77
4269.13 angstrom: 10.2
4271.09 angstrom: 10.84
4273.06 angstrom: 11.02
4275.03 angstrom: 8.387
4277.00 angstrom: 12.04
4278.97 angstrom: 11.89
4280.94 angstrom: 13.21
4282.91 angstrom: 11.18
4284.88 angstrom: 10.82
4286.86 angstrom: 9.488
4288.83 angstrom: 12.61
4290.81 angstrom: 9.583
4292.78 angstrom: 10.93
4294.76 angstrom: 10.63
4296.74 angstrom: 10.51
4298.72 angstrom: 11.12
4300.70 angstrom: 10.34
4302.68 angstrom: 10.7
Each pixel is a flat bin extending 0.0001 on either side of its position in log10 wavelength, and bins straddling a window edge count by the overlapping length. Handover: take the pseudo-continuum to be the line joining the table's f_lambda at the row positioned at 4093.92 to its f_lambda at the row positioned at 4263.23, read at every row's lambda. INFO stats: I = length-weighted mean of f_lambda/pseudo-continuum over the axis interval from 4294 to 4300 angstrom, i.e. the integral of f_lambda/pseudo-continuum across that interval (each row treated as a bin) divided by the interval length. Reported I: 0.942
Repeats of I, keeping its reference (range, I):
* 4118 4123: 0.928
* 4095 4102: 0.931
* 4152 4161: 0.910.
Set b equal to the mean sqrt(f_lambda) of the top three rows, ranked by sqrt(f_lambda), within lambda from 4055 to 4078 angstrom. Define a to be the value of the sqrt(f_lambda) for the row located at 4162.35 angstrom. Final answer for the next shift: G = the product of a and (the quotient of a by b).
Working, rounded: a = 3.35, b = 3.43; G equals 3.3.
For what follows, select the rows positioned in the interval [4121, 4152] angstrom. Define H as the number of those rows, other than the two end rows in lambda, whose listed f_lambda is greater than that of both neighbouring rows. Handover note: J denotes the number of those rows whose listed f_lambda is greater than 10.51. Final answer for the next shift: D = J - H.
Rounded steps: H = 4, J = 9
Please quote 5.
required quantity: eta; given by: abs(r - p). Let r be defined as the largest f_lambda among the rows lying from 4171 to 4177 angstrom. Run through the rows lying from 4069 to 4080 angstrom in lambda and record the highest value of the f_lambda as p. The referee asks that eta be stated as 0.2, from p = 12.34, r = 12.13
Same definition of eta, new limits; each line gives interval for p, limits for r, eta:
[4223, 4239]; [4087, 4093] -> 0.8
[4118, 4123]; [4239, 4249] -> 0.2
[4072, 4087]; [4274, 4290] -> 1.6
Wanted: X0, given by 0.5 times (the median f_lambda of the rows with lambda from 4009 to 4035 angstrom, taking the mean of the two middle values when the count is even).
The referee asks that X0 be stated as 5.36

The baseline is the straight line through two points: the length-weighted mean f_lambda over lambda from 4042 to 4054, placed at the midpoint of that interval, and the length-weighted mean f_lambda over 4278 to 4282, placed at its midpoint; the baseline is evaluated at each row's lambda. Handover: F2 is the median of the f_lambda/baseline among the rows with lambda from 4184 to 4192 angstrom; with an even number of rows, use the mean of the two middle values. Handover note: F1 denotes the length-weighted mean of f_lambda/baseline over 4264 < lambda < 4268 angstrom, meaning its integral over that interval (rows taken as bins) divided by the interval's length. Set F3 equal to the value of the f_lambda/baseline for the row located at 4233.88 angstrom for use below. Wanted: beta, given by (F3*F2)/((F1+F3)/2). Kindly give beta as 0.83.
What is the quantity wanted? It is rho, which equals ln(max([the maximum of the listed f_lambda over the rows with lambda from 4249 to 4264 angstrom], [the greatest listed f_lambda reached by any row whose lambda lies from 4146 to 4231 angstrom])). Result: 2.54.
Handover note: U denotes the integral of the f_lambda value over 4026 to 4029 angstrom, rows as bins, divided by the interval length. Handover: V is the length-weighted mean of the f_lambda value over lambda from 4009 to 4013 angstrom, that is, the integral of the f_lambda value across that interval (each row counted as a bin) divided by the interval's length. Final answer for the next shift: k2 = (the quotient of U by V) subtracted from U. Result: 10.9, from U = 12.1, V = 10.1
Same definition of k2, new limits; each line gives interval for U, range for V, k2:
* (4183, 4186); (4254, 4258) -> 9.9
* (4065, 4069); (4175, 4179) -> 10.4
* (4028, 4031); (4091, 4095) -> 10.3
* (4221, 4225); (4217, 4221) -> 10.2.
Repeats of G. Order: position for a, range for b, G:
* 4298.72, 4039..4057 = 3.2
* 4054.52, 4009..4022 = 3.0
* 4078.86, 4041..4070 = 2.7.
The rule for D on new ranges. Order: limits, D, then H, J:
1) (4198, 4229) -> 9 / 4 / 13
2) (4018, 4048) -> 8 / 4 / 12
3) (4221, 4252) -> 7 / 5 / 12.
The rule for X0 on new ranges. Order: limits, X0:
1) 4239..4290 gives 5.50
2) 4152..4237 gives 5.35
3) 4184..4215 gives 5.34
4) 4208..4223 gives 5.72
